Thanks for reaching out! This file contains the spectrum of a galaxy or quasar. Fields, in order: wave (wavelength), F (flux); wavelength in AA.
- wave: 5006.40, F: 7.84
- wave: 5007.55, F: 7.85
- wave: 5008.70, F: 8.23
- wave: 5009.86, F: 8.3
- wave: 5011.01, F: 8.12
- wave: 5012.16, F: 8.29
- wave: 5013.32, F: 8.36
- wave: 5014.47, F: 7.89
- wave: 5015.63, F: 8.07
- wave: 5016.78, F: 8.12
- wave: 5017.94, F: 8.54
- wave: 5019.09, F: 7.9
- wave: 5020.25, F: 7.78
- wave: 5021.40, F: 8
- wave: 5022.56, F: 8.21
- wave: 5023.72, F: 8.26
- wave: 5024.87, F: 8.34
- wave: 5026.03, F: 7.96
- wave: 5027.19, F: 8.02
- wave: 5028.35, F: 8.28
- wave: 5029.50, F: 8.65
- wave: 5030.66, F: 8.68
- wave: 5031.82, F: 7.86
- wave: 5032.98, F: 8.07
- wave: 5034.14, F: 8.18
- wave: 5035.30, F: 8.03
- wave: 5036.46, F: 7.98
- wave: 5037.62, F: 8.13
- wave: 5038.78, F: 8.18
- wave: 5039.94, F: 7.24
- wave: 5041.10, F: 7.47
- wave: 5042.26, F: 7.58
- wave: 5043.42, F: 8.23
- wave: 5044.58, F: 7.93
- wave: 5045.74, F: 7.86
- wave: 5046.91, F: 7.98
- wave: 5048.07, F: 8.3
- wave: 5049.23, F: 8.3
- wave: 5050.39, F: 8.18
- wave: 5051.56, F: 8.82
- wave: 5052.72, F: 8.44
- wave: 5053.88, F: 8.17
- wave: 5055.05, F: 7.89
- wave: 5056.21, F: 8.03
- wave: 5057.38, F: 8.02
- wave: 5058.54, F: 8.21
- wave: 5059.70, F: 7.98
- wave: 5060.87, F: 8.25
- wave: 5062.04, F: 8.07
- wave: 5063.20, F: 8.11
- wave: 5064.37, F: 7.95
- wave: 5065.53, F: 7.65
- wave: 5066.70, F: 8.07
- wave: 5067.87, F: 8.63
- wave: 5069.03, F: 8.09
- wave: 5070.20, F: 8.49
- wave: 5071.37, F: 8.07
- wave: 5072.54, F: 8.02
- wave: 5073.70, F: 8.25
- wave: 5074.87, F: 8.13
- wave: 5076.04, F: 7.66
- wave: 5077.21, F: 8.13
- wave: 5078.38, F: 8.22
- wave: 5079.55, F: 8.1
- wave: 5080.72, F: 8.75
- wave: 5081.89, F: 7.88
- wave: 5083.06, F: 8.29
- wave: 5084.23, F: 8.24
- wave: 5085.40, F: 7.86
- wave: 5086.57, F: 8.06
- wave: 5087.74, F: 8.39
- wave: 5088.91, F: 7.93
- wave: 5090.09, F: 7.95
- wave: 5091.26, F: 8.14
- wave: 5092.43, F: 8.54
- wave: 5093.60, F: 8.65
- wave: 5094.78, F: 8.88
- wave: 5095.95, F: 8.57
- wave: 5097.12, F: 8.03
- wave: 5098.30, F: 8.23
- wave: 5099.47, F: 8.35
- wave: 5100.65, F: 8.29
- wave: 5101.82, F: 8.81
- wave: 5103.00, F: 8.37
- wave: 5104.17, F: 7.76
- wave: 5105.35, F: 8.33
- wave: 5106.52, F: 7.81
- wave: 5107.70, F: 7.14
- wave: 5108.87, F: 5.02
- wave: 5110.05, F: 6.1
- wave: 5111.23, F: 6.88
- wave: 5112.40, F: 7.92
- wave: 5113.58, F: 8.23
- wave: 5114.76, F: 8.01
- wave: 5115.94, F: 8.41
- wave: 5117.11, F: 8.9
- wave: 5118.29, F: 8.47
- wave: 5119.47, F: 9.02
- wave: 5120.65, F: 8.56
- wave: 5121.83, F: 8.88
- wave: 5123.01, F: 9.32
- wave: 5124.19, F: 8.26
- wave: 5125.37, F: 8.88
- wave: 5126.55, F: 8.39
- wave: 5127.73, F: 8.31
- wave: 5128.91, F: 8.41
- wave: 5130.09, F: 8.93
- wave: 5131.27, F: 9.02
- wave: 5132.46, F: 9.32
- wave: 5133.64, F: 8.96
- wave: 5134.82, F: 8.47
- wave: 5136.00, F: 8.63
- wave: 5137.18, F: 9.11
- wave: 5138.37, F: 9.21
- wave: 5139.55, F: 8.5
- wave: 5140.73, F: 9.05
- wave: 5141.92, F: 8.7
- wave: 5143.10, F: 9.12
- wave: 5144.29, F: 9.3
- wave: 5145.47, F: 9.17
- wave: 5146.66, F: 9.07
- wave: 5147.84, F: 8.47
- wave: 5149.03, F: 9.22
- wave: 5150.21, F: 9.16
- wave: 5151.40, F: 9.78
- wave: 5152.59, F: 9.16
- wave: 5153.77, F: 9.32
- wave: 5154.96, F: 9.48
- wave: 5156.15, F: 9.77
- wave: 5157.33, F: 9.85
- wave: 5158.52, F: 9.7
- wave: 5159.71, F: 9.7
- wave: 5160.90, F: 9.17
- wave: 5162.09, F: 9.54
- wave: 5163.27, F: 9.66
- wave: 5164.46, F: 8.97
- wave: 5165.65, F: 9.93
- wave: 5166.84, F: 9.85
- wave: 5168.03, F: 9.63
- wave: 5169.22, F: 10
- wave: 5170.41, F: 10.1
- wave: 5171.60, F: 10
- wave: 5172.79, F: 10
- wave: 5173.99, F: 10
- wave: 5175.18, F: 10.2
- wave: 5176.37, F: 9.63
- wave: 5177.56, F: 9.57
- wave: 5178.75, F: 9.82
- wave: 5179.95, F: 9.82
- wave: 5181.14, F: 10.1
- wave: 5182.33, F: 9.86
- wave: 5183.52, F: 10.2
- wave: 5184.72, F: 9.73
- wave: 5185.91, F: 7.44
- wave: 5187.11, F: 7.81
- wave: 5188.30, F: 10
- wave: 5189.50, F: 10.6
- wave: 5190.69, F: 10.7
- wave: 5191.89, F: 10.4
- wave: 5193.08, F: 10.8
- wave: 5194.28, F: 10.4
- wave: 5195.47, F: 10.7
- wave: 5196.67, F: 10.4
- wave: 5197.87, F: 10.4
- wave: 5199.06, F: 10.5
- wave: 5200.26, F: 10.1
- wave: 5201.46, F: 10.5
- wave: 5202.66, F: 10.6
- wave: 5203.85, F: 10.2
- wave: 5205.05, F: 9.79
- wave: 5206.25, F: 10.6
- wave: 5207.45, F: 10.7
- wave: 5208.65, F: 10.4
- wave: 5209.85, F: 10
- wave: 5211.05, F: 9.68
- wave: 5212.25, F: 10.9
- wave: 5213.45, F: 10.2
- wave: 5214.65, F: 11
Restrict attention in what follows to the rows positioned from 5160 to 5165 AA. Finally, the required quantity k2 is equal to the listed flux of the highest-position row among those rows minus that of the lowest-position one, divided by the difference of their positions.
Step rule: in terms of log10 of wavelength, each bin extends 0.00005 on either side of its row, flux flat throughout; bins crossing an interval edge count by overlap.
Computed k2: -0.06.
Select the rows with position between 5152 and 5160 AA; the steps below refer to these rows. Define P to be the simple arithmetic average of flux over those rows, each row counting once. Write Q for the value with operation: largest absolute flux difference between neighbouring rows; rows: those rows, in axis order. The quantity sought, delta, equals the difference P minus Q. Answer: 9.3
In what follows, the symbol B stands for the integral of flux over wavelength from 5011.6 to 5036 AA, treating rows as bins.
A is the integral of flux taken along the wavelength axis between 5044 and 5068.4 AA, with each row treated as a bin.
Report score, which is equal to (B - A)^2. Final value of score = 1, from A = 198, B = 199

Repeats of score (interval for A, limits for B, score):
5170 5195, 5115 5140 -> 780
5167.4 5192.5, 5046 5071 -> 1732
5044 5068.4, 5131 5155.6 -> 594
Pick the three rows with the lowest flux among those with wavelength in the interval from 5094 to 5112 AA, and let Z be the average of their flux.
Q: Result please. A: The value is 6.0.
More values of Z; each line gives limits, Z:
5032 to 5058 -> 7.4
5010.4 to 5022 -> 7.9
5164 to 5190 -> 8.1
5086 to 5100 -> 8.0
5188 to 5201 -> 10.2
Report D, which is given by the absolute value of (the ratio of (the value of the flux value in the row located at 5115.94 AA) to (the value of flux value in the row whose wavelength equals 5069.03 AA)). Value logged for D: 1.04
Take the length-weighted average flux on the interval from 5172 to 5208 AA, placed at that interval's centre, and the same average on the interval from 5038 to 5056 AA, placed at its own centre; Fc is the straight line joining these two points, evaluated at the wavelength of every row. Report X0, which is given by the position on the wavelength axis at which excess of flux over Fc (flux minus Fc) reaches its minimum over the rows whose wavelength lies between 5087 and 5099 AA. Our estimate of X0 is 5097.12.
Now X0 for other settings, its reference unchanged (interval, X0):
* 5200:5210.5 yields 5205.05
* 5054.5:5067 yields 5065.53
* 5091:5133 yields 5108.87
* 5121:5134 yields 5124.19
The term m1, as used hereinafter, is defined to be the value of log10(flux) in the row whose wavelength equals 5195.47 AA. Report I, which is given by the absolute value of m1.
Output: 1.03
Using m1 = 1.03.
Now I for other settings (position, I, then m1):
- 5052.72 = 0.93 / 0.93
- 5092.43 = 0.93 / 0.93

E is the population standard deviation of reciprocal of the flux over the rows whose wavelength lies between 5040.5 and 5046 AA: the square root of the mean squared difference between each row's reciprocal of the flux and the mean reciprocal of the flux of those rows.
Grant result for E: 0.0044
